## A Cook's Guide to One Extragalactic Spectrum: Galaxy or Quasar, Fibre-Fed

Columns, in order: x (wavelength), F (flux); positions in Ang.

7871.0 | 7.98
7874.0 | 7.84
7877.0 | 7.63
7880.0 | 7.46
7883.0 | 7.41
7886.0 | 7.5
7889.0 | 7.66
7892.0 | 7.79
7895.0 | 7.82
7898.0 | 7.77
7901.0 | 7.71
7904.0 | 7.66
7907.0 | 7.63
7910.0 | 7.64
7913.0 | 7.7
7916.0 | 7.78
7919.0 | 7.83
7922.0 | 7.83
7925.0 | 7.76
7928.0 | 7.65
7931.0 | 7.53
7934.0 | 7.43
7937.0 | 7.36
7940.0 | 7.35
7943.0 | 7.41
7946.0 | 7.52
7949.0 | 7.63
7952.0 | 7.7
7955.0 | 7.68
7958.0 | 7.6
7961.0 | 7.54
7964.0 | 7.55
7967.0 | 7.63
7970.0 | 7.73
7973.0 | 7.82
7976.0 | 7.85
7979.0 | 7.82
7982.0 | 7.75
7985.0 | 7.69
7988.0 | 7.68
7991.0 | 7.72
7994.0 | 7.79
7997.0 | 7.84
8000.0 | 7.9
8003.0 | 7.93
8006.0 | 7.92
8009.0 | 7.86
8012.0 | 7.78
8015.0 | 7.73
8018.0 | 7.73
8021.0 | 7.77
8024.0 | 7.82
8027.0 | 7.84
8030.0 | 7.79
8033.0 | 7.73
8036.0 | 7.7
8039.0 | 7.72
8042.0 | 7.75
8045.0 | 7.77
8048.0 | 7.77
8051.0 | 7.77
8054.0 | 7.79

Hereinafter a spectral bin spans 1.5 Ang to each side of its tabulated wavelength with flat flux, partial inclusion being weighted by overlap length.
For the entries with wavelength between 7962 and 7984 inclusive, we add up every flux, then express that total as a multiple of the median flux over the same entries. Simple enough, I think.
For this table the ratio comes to 6.987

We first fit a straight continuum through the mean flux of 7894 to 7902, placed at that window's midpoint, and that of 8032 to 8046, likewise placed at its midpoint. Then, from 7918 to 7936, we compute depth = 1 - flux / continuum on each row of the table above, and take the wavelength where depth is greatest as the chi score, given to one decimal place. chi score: 7934.0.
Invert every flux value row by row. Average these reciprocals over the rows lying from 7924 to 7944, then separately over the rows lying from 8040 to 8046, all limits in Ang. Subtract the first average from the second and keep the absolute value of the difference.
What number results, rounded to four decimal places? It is 0.0045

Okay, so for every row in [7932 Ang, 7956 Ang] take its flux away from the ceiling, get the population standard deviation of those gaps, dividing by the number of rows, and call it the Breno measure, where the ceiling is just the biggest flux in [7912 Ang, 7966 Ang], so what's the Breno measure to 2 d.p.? 0.13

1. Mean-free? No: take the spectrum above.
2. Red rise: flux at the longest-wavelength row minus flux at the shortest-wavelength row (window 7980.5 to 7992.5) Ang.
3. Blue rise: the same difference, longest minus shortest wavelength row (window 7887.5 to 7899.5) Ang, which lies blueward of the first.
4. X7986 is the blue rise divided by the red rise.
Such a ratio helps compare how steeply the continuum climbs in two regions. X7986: -3.7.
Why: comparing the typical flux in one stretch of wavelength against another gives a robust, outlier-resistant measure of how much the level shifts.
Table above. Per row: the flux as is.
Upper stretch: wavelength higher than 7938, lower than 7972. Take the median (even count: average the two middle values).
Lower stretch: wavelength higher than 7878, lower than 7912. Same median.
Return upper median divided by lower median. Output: 0.99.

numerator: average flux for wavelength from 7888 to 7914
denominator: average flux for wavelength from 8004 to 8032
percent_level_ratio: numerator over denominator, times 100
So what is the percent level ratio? 98.8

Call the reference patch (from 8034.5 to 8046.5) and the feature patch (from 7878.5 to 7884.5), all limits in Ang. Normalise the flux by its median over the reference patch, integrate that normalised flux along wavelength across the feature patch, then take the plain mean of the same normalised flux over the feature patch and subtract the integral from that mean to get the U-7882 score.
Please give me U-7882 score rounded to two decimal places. -4.81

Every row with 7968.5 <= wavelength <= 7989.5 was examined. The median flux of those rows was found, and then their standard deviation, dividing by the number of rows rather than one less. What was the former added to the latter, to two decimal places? 7.81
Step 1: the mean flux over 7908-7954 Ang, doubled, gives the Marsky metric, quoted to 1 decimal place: 15.2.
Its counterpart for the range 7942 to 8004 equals 15.4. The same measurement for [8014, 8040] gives 15.5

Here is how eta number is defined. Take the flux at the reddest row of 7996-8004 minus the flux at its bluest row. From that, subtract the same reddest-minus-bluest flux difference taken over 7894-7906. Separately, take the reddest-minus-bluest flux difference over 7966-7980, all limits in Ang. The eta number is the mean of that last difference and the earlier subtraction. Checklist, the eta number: 0.22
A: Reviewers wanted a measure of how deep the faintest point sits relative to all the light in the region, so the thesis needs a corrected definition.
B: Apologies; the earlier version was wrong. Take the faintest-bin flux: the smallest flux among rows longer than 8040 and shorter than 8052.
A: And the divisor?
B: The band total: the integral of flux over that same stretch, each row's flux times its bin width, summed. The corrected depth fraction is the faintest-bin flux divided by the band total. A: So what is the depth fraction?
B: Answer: 0.0832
